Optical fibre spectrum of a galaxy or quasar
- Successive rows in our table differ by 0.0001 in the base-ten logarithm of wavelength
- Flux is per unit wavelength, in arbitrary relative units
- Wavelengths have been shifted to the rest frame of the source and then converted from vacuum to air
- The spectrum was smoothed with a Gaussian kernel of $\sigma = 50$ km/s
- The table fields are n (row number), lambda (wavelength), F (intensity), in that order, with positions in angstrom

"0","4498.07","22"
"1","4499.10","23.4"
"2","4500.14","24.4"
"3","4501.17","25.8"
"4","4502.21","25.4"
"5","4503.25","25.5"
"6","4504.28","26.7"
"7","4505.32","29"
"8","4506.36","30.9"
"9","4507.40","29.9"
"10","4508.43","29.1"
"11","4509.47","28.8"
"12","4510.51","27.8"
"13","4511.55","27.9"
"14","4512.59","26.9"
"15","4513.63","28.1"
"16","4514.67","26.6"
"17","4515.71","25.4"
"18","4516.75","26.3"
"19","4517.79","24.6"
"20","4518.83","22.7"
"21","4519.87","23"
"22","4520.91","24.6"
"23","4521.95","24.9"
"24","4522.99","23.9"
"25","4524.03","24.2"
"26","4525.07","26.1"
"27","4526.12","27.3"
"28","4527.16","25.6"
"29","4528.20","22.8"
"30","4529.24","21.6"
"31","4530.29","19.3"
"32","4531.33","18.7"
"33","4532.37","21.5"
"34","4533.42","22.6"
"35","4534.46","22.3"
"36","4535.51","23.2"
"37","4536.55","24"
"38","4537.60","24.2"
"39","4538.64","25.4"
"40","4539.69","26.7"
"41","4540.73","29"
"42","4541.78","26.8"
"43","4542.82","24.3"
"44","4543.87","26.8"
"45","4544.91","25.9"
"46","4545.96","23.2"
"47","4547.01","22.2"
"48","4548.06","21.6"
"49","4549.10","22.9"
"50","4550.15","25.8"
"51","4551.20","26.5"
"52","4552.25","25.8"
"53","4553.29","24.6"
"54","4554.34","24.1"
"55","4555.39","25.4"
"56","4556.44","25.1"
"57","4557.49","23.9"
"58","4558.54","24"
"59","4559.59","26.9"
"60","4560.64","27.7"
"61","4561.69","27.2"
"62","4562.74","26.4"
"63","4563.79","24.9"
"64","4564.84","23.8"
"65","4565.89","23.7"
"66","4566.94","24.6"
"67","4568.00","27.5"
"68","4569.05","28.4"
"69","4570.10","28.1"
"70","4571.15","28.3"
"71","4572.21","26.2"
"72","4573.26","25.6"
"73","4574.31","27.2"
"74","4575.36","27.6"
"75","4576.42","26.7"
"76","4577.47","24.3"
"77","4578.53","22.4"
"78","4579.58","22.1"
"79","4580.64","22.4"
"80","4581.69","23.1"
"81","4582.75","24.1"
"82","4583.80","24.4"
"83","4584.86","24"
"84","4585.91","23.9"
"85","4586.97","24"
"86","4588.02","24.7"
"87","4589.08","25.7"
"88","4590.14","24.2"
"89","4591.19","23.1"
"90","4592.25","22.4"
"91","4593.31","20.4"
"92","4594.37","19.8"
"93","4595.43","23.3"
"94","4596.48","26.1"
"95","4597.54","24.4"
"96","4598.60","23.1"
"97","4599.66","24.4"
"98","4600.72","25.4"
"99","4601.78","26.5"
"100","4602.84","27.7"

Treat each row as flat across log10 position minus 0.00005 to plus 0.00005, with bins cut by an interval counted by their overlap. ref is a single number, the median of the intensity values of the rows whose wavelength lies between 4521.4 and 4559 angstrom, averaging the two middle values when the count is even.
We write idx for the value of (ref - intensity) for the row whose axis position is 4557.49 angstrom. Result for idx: 0.3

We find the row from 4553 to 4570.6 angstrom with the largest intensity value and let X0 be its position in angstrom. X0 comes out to 4569.05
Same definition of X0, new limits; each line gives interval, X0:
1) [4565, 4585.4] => 4569.05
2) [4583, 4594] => 4589.08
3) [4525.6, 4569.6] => 4540.73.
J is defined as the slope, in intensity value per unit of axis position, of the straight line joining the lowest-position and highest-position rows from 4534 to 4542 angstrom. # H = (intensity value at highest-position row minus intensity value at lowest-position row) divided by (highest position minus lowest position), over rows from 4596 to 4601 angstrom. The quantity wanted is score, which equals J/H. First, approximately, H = -0.17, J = 0.6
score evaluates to -3.7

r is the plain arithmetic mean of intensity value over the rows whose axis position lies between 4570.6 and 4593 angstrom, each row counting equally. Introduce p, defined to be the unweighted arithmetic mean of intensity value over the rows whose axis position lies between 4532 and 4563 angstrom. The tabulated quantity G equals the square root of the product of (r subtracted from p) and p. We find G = 2.6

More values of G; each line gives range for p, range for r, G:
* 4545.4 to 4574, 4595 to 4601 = 4.8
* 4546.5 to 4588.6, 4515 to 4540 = 5.6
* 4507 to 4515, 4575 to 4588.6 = 10.6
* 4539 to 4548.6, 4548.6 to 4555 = 2.3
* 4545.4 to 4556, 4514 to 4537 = 3.5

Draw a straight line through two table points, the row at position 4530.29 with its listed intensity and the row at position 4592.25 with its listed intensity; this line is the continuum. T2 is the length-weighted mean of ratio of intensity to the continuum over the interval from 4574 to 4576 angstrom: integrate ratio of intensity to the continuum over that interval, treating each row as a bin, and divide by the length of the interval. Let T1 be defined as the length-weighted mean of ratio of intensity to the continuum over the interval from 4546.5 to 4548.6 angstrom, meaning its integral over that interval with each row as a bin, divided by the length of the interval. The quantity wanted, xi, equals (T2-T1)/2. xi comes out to 0.090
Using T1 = 1.09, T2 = 1.27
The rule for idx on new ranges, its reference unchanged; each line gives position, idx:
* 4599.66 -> -0.2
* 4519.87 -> 1.2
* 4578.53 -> 1.8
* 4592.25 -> 1.8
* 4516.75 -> -2.1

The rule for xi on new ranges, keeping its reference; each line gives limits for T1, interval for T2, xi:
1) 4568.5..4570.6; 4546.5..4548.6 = -0.121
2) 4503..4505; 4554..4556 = -0.134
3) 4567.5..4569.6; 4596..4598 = -0.103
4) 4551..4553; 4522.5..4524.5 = -0.003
